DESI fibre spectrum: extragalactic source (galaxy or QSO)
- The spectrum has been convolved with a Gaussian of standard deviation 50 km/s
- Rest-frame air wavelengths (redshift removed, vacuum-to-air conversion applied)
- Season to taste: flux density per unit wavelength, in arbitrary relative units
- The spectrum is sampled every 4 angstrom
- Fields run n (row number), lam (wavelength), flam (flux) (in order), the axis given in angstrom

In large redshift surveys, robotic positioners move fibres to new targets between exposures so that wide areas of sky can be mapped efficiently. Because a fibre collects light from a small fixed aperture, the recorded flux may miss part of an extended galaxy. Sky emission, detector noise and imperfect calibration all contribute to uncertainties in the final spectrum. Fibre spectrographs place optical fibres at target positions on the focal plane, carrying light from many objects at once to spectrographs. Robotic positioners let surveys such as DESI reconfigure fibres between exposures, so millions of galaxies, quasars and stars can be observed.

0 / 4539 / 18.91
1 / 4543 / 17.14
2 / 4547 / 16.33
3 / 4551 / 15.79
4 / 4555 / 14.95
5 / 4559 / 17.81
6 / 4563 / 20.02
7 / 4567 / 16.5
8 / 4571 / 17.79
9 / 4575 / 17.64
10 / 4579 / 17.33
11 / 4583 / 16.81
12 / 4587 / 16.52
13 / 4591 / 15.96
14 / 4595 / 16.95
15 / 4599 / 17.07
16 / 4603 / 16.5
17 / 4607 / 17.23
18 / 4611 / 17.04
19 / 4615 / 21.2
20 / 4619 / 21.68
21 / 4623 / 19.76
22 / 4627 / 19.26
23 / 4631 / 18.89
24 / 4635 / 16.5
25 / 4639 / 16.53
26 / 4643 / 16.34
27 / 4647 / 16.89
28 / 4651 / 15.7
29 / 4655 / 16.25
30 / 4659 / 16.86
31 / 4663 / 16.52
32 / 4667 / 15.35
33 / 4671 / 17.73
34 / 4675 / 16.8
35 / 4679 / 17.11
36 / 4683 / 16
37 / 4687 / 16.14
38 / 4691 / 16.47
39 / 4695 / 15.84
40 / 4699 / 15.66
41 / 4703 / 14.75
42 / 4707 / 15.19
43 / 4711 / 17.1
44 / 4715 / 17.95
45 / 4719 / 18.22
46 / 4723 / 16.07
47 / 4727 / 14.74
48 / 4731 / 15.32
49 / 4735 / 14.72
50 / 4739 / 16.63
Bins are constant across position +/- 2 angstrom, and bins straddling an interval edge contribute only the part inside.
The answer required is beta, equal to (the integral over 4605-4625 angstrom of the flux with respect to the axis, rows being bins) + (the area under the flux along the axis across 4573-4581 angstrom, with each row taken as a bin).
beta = 528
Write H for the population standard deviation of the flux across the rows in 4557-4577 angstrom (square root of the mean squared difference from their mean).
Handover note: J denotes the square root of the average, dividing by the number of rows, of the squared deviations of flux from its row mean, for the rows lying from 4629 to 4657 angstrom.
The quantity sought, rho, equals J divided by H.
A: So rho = 0.8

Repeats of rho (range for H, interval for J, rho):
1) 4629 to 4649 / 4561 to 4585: 1.2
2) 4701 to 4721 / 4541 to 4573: 1.0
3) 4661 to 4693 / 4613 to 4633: 1.6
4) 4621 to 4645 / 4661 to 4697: 0.5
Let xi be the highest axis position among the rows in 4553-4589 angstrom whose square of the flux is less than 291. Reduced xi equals 4587 angstrom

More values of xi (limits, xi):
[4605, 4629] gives 4611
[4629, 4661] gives 4659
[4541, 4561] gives 4555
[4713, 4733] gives 4731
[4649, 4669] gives 4667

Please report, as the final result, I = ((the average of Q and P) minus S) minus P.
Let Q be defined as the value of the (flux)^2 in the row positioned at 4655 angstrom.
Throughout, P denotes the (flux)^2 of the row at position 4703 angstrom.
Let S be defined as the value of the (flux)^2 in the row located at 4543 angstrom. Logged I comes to -271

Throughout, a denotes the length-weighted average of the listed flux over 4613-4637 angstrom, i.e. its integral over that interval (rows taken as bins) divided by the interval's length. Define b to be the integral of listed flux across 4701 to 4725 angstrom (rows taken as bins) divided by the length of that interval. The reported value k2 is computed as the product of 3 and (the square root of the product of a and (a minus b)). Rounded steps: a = 19.5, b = 16.5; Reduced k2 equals 23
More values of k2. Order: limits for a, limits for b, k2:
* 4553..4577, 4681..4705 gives 16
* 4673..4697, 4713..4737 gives 6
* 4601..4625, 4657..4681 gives 19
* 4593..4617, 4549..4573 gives 9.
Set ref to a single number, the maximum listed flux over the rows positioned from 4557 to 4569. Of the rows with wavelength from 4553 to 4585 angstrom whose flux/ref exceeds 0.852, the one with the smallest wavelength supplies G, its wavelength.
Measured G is 4559 angstrom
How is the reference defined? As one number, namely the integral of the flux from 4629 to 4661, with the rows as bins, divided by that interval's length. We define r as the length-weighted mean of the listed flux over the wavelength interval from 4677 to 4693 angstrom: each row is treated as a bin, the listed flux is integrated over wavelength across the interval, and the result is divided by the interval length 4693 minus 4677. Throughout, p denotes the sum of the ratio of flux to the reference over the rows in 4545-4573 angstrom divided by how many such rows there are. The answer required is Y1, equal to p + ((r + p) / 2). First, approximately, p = 1.02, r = 16.4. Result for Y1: 9.7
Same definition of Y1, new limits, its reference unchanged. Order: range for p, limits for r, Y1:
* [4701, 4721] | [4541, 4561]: 9.7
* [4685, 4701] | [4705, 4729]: 9.7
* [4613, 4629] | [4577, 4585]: 10.4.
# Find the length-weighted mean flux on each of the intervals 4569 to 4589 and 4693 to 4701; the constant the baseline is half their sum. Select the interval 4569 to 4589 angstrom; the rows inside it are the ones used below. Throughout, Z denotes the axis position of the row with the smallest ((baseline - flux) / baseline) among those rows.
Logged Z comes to 4571 angstrom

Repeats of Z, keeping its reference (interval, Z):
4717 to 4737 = 4719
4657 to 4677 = 4671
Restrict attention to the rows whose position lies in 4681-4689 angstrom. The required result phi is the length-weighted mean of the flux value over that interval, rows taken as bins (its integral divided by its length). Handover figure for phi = 16.1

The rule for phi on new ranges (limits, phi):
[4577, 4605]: 16.7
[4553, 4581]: 17.4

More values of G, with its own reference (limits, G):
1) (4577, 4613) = 4579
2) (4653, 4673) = 4671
